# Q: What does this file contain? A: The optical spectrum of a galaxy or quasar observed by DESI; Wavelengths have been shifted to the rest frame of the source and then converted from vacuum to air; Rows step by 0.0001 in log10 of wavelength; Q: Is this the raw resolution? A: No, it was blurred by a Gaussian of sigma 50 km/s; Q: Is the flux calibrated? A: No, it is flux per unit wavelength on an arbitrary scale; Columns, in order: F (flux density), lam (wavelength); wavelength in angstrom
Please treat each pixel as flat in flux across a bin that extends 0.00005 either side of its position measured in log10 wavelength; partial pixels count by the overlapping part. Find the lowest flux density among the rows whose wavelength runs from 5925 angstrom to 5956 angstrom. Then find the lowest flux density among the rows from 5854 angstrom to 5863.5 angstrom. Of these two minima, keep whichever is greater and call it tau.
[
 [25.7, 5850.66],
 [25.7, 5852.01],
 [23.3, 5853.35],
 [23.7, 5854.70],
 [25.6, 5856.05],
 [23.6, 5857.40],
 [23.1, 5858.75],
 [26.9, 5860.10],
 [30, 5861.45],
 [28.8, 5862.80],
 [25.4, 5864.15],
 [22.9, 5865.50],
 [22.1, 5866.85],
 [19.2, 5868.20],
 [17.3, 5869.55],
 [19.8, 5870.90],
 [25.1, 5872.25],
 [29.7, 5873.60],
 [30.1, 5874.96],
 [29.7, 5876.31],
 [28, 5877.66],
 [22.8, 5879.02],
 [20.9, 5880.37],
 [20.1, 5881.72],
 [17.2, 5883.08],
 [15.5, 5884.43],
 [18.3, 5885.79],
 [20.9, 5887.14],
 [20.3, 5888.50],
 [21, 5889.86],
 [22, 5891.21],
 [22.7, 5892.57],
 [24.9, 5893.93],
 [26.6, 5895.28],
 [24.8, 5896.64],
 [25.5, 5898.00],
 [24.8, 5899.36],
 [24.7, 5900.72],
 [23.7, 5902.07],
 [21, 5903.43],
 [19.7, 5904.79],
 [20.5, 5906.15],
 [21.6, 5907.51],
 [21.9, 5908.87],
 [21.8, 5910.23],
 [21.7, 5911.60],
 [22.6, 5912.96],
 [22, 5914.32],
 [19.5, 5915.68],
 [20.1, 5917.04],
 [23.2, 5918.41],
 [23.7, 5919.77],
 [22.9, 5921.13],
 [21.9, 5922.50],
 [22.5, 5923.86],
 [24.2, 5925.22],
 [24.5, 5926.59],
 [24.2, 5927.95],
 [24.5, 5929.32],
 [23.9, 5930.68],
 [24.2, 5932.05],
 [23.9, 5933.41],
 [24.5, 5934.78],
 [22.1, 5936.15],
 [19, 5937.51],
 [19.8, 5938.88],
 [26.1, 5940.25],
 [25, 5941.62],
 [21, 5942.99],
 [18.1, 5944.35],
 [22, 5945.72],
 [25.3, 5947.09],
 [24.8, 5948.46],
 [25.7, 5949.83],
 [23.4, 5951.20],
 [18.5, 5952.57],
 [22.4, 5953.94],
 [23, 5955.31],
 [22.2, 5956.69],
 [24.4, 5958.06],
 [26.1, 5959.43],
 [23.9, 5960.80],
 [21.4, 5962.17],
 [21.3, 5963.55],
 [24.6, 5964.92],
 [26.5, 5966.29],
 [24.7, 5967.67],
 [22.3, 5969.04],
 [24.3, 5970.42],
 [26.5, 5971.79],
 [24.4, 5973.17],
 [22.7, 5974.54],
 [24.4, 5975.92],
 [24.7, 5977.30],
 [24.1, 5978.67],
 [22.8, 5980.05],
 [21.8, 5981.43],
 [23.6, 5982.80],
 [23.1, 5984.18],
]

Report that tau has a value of 23.1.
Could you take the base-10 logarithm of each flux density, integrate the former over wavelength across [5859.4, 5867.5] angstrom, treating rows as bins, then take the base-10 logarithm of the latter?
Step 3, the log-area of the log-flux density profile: 1.06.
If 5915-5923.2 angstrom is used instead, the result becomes 1.04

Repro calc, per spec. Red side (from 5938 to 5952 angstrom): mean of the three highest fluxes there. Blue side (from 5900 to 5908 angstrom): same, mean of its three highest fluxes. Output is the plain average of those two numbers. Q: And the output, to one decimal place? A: 24.5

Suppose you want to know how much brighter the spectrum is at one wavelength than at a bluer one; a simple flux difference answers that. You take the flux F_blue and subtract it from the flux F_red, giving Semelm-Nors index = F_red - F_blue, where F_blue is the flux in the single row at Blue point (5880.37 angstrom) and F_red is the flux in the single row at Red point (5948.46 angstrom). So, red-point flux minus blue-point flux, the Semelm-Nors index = 3.9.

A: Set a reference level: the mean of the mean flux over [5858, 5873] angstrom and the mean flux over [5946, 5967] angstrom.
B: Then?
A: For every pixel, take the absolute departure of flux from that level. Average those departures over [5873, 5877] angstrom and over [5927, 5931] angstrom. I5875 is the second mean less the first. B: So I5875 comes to -5.6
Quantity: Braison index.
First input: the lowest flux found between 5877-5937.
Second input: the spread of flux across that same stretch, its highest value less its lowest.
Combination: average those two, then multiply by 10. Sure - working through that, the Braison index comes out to 140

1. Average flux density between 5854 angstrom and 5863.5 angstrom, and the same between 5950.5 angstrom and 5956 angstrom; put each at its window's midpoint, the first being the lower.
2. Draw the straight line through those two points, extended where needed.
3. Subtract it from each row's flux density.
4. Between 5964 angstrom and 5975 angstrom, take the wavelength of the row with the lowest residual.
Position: 5969.04 angstrom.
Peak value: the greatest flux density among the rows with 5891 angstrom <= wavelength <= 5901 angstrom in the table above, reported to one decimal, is 26.6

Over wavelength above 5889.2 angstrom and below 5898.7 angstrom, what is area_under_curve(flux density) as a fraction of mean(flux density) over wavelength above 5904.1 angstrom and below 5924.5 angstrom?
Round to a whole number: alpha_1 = 10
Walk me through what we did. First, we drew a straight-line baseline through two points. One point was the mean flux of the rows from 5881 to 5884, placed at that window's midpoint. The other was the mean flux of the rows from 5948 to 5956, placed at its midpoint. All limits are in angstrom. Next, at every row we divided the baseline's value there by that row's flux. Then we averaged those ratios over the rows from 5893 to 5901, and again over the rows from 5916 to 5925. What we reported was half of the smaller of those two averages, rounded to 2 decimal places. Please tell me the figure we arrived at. 0.39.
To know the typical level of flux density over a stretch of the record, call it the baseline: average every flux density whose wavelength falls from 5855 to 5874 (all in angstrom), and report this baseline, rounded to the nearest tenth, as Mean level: 24.2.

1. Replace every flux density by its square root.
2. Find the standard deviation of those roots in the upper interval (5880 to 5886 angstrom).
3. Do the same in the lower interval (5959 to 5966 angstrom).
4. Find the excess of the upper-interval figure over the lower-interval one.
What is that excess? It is 0.04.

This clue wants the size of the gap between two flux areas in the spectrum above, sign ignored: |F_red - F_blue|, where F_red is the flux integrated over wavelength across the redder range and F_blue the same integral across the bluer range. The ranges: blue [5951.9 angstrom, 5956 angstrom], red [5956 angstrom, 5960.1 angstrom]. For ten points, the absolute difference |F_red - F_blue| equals 12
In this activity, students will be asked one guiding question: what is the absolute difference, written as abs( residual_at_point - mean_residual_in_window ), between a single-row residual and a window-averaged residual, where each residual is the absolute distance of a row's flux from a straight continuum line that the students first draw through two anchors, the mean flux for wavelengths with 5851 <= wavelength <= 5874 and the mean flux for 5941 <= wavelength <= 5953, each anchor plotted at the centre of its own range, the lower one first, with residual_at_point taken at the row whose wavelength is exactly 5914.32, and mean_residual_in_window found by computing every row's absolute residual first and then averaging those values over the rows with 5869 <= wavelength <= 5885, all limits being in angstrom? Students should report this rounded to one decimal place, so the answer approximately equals 3.4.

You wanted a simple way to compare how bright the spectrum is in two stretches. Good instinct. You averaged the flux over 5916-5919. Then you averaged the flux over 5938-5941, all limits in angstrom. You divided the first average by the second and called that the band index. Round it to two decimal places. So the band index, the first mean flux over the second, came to 0.94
